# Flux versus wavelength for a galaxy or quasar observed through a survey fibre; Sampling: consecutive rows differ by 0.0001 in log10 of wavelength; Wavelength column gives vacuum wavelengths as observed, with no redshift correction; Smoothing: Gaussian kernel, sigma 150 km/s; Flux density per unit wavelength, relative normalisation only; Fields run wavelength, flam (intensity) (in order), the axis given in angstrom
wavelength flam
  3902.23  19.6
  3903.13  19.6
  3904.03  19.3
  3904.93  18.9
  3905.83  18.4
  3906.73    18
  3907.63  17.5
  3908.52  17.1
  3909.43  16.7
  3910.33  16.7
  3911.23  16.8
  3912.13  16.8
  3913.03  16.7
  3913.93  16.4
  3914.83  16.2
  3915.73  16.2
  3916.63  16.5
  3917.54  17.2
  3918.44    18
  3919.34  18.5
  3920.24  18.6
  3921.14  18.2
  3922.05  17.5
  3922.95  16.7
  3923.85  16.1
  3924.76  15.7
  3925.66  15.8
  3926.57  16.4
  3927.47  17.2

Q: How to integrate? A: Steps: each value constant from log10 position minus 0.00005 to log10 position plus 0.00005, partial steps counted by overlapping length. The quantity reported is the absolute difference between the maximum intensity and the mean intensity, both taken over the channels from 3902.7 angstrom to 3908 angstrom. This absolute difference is 0.98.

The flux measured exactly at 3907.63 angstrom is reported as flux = 17.5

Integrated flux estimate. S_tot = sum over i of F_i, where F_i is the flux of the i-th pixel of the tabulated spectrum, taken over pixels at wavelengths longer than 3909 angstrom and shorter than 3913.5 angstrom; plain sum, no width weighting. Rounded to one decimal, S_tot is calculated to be 83.7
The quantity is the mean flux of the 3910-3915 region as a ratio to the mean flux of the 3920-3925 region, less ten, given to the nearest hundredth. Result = -9.03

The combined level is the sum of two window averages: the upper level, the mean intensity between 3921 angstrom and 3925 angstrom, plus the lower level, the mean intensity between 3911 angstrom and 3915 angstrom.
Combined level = 33.4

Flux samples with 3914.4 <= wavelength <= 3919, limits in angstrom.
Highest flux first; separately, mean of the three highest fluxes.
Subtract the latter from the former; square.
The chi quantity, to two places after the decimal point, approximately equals 0.59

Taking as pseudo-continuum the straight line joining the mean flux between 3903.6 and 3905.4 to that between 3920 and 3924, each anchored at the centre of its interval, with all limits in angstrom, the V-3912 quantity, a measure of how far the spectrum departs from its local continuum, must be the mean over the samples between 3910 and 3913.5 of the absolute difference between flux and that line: 1.7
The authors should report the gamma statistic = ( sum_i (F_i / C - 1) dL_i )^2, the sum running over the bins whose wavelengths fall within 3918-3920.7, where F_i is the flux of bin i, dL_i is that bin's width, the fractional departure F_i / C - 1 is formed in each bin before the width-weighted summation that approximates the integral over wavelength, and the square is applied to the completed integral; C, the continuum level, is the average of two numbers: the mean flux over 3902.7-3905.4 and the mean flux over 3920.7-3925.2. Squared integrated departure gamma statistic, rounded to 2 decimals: 0.00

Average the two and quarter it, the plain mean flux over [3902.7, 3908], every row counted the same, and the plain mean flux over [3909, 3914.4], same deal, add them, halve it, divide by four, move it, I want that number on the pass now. 4.41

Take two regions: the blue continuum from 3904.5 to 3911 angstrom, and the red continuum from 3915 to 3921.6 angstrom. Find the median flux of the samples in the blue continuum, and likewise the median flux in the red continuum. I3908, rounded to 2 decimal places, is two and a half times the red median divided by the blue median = 2.57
